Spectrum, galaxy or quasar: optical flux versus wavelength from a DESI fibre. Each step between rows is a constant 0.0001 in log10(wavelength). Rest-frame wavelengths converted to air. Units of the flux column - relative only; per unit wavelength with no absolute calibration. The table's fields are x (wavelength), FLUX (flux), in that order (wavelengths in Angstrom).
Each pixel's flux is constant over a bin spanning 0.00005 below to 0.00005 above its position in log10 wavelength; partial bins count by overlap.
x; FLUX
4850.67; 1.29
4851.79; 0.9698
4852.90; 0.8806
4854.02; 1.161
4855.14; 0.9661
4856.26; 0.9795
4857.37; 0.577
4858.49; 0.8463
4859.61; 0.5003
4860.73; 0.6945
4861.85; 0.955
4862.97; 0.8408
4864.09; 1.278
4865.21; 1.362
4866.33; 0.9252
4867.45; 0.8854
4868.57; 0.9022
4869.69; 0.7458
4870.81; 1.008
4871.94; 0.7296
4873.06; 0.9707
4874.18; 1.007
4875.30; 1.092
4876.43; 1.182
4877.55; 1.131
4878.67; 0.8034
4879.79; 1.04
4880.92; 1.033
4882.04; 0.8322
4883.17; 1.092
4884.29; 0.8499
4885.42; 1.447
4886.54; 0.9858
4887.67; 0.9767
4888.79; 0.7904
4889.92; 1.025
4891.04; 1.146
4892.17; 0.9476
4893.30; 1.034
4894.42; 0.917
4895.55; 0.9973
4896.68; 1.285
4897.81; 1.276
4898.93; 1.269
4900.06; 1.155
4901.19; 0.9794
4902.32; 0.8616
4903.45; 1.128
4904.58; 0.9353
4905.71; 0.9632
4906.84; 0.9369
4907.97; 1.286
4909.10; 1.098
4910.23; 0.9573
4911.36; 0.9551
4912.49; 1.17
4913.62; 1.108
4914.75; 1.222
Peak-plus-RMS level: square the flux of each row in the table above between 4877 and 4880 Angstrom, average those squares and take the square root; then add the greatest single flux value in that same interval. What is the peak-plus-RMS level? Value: 2.13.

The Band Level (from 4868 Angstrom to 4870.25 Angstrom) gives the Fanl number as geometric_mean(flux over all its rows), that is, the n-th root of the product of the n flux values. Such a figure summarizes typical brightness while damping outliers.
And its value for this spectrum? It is 0.82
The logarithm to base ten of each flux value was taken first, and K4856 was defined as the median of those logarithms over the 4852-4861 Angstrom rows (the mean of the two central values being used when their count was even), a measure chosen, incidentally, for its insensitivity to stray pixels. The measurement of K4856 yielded -0.06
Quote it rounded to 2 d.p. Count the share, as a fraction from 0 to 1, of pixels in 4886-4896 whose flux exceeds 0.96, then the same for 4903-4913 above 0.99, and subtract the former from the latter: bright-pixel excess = -0.22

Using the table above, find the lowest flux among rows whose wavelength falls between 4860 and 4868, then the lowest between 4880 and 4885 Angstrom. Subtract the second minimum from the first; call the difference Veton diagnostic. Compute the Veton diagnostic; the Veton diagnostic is -0.14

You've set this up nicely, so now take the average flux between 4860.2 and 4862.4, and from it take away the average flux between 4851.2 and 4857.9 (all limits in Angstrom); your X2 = -0.10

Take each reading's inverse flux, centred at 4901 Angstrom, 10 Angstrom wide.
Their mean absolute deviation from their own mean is 0.12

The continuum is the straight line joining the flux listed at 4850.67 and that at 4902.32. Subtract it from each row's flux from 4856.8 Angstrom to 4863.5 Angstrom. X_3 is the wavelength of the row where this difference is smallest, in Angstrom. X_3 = 4859.61 Angstrom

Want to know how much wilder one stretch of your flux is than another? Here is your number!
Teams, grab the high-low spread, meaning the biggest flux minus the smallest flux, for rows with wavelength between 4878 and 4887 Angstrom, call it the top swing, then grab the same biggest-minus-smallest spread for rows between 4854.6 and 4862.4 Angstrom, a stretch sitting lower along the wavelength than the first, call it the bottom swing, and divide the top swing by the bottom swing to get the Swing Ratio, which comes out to 1.34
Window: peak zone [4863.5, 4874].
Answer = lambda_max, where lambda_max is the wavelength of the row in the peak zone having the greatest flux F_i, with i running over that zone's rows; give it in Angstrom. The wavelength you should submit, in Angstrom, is 4865.21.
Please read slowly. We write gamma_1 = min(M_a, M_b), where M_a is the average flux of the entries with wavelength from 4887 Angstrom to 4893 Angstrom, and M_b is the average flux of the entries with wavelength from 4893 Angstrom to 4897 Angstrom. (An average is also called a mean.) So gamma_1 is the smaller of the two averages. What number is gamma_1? 0.98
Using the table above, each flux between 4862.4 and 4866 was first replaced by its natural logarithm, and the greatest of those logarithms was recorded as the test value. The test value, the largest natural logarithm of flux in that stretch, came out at 0.31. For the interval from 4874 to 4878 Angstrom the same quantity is 0.17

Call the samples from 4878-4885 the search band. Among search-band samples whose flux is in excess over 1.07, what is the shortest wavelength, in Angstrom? 4883.17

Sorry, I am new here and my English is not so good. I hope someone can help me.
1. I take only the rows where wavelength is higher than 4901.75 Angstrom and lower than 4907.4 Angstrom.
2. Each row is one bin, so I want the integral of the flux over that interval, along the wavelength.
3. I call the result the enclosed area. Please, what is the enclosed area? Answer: 5.4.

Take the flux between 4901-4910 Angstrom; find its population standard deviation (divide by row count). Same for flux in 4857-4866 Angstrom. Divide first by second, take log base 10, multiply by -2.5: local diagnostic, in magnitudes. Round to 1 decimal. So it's 0.9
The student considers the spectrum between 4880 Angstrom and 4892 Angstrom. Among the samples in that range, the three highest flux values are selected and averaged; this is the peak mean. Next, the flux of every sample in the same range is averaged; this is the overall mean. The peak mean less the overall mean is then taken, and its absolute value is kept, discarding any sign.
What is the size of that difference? 0.21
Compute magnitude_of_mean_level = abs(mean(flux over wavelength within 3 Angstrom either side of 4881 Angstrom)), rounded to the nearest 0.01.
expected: 0.96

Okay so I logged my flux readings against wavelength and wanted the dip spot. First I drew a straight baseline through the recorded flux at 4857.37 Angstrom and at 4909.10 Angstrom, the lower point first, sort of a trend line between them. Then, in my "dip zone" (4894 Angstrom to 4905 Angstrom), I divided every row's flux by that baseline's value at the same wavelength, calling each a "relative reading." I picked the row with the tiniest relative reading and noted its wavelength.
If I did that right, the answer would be 4902.32 Angstrom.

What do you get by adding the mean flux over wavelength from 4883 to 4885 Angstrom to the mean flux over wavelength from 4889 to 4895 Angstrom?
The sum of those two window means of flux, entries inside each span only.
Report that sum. 1.98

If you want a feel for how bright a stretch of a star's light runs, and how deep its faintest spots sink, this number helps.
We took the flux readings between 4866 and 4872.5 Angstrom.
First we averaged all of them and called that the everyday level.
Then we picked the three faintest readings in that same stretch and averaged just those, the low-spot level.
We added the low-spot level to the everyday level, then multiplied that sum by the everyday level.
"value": 1.43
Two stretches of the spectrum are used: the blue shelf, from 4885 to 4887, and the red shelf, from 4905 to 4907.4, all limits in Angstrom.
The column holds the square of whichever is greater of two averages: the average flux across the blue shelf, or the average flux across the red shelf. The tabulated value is 1.5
